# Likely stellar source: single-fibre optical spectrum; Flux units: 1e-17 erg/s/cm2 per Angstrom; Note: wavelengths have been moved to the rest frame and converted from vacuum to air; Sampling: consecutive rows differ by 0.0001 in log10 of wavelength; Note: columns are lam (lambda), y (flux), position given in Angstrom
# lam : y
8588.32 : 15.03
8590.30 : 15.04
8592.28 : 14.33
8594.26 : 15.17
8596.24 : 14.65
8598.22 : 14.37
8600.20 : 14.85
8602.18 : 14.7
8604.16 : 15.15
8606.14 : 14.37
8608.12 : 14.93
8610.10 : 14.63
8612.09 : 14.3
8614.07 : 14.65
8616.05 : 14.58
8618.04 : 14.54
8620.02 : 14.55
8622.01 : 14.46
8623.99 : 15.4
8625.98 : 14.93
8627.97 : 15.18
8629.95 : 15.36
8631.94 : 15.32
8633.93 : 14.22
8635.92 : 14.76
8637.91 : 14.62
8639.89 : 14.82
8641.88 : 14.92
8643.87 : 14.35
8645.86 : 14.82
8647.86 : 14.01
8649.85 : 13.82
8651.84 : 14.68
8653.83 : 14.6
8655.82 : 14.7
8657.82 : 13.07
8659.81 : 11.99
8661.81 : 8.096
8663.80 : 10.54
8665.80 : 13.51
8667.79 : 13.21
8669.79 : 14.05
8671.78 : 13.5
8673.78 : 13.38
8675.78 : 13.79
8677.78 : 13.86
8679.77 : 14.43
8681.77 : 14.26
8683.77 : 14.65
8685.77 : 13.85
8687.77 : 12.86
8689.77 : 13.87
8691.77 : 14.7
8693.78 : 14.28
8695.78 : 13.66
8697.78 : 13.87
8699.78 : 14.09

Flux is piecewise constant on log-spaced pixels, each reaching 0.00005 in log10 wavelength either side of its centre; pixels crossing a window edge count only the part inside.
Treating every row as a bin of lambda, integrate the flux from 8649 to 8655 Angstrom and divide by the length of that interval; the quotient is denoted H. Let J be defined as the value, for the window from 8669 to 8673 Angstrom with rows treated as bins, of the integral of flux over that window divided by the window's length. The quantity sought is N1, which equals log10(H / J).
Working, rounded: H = 14.4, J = 13.8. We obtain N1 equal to 0.020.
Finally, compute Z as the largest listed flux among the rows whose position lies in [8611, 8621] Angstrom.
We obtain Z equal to 14.65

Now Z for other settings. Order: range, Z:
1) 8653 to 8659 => 14.7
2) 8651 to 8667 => 14.7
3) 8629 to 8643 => 15.36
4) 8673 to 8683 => 14.43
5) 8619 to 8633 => 15.4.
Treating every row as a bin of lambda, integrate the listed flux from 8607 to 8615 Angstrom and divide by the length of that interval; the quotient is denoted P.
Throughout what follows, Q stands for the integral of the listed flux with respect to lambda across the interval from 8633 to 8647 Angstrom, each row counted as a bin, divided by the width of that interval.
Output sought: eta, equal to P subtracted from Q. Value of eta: 0.0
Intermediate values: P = 14.6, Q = 14.6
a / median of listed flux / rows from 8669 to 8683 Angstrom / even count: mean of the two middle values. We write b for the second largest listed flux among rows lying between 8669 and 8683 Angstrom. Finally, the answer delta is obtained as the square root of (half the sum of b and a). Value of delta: 3.75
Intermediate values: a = 13.9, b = 14.26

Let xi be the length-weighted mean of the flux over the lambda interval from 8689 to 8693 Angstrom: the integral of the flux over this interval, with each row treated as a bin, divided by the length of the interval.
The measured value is 14.3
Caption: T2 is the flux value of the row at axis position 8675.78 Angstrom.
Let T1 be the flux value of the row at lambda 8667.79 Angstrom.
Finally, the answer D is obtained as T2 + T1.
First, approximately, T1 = 13.21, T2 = 13.79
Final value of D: 27.0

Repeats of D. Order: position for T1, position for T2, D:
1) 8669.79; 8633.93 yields 28.3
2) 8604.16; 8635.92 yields 29.9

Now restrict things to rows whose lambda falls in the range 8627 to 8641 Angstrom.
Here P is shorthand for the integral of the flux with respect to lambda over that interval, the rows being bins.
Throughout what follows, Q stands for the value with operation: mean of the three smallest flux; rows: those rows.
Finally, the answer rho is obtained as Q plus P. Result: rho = 223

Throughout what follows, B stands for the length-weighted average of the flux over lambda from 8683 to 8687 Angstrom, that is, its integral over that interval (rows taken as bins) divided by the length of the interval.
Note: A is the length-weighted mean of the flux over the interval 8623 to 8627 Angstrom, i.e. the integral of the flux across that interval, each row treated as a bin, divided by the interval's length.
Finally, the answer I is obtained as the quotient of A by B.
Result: 1.07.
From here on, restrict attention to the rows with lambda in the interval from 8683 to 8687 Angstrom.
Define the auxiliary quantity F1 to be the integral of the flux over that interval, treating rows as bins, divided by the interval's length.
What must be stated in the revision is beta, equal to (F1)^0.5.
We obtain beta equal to 3.76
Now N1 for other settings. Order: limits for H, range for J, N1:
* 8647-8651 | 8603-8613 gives -0.022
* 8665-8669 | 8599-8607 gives -0.042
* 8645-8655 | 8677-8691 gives 0.012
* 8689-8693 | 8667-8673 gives 0.022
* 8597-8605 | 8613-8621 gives 0.005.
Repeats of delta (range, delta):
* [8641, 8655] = 3.84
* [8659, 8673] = 3.66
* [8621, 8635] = 3.91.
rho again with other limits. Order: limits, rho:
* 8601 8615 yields 220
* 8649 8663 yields 192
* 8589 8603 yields 221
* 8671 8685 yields 209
